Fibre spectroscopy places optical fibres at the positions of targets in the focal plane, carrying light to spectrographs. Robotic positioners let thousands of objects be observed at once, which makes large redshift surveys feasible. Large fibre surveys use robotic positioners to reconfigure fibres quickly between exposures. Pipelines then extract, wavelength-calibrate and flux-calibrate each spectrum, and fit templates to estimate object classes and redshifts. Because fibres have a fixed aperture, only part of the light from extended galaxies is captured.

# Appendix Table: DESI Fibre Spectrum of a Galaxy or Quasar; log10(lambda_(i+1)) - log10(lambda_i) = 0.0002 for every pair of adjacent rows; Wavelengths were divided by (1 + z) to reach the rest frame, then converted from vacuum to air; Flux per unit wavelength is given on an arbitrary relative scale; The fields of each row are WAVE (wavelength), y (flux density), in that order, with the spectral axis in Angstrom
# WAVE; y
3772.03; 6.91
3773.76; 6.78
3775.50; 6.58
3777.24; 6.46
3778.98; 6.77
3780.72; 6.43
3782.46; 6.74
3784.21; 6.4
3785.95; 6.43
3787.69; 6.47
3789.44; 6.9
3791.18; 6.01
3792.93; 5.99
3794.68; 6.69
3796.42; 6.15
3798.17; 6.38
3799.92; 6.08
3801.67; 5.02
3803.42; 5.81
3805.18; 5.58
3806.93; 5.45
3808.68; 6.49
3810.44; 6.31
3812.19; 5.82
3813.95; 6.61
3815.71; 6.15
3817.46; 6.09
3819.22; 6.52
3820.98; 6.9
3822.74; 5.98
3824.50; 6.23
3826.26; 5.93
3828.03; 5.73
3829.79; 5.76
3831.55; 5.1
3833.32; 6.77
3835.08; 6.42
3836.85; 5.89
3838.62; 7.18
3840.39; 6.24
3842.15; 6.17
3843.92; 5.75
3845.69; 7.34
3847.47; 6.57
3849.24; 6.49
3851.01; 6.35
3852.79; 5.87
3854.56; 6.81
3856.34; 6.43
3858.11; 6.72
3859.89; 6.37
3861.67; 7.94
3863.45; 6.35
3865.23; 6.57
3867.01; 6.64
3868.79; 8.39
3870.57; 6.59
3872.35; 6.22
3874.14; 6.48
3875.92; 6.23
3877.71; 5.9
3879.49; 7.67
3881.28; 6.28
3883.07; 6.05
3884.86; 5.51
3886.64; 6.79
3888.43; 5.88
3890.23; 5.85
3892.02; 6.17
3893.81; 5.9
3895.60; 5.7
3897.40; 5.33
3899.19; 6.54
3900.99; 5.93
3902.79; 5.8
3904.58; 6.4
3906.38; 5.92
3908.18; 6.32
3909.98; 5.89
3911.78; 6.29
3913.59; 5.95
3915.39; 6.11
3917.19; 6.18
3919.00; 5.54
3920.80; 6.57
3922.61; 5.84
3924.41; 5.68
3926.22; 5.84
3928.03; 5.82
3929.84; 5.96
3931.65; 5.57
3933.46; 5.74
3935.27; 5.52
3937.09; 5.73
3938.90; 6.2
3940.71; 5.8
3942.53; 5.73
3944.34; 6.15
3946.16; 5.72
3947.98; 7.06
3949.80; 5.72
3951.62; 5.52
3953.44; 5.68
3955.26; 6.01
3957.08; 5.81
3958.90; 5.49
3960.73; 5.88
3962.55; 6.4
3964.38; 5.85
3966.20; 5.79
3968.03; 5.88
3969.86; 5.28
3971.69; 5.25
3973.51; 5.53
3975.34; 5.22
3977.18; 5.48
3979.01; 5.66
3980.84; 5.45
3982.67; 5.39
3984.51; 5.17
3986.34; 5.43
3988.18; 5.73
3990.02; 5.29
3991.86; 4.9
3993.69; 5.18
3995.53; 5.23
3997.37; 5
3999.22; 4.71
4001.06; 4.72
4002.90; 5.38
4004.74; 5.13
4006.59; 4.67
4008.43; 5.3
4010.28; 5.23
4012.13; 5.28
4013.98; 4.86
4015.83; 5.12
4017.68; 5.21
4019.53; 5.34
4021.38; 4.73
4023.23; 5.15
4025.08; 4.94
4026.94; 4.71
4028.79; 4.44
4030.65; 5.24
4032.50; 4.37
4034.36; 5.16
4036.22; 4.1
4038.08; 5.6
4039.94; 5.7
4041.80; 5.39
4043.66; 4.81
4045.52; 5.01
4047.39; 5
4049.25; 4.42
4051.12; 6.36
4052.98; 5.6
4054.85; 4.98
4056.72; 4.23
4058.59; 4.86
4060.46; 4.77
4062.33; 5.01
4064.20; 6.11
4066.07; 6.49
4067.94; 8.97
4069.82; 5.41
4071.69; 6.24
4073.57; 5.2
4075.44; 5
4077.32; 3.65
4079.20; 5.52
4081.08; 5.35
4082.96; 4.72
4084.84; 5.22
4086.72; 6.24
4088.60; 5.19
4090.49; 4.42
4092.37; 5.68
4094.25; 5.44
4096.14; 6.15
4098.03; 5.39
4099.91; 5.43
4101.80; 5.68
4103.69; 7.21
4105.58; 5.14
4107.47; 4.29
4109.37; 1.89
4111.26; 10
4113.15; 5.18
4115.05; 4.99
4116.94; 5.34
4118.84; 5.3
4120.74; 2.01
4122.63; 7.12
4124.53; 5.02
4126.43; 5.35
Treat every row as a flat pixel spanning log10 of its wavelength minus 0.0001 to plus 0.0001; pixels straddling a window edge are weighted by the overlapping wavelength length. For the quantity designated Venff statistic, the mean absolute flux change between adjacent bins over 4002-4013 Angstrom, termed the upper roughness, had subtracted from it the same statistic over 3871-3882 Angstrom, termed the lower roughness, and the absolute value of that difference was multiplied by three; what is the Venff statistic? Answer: 1.5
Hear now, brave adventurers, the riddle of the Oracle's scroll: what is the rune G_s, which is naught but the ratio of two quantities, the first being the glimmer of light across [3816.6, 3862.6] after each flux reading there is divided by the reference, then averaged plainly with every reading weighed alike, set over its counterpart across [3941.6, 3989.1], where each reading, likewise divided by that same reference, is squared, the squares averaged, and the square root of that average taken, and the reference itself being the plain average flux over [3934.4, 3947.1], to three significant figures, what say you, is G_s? 1.11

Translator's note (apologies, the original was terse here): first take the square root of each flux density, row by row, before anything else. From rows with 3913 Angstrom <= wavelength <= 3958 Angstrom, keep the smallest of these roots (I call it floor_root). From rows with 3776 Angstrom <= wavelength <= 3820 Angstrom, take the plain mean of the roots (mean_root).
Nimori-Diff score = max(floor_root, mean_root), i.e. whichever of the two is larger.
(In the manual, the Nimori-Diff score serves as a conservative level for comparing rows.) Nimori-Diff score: 2.49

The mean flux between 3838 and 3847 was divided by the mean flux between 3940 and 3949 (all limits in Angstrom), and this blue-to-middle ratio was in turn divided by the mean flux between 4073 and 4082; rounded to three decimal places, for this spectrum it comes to 0.217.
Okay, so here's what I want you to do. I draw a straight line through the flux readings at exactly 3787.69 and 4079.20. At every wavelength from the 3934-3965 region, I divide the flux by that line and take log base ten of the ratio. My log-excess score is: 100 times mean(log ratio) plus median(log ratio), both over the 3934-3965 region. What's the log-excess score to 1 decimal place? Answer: -0.4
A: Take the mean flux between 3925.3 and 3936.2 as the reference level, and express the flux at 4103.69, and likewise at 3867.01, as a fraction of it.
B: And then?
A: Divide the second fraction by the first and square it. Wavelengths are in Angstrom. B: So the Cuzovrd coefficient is 0.8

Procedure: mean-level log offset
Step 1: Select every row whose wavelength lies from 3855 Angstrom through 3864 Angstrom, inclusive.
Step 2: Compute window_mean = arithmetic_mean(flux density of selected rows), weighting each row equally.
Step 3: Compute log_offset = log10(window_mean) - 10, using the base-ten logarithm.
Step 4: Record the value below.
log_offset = -9.17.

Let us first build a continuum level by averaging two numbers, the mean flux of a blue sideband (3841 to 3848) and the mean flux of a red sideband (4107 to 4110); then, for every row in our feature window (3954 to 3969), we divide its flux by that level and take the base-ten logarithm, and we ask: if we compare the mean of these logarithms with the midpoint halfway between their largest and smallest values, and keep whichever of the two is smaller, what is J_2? 0.09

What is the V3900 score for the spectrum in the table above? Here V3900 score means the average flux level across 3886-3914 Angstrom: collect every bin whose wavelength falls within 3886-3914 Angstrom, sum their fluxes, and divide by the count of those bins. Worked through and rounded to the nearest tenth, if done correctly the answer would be 6.0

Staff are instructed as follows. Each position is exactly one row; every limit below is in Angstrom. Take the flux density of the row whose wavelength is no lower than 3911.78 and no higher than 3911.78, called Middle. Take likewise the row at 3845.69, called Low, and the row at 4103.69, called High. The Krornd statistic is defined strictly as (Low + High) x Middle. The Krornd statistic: 92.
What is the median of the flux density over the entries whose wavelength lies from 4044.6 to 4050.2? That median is 5.0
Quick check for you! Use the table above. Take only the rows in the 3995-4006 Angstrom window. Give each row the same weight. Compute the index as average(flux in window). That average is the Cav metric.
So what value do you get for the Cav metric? 5.0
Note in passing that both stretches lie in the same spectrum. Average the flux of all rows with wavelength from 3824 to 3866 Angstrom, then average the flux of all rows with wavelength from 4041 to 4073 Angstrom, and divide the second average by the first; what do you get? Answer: 0.864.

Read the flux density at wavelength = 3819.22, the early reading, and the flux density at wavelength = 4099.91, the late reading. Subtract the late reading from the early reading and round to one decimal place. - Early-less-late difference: 1.1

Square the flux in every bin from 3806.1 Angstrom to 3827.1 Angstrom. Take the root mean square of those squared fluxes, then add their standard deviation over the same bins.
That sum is 44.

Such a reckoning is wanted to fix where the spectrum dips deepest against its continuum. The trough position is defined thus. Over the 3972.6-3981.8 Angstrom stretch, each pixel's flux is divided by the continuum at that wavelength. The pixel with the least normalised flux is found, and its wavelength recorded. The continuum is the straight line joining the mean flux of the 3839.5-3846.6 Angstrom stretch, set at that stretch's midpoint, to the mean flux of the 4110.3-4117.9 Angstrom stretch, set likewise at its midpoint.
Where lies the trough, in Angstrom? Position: 3975.34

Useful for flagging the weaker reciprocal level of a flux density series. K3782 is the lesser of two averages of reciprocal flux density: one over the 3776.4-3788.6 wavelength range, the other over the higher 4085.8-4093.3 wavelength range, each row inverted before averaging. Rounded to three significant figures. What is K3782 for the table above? 0.153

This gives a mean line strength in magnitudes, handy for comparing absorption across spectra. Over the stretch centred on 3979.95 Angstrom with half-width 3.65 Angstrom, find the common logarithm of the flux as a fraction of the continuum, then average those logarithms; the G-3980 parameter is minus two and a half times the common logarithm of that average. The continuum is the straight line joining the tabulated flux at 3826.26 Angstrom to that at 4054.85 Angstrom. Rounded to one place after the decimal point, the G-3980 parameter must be 4.5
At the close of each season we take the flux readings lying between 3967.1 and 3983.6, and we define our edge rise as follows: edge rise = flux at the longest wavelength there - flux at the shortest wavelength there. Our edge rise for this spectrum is -0.5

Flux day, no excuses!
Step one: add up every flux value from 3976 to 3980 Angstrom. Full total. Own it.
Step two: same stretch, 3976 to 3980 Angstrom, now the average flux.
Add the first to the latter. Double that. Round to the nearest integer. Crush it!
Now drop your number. 33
